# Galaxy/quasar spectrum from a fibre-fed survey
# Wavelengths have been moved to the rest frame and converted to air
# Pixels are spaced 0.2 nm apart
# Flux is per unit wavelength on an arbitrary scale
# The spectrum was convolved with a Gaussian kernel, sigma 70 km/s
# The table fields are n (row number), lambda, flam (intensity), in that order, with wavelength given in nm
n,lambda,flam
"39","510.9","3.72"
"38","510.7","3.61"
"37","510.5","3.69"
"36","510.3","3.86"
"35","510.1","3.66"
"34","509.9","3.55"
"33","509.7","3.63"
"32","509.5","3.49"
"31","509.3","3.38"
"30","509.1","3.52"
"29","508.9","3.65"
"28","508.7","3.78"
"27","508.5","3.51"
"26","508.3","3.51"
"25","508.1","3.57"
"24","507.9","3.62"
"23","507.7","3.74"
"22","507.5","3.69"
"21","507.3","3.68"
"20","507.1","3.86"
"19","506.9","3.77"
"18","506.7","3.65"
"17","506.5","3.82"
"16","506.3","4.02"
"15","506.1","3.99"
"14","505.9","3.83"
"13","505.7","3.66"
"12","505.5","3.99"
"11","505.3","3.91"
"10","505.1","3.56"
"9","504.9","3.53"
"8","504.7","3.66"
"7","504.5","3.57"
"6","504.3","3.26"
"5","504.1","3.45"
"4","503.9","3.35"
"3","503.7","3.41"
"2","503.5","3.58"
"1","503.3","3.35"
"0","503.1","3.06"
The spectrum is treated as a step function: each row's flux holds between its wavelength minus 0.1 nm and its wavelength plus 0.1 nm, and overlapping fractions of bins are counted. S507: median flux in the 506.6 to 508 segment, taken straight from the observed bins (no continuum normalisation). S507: 3.69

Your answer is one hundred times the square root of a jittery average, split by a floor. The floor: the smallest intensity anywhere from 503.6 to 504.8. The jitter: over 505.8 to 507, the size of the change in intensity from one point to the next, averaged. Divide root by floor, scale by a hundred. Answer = 11.3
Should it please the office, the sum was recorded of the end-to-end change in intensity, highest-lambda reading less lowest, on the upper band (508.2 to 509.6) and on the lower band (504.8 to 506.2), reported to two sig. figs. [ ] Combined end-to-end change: 0.44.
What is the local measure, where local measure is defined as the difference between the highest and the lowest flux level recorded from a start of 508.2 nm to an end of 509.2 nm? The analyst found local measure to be 0.27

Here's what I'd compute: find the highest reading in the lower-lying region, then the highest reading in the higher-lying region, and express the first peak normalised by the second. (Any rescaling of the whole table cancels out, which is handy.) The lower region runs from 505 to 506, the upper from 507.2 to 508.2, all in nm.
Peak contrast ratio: 1.07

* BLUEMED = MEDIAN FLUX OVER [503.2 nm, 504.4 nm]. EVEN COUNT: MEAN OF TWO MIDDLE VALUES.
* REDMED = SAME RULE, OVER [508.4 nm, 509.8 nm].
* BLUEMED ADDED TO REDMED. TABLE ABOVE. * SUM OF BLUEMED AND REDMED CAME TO 6.9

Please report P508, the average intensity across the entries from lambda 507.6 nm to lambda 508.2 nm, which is 3.64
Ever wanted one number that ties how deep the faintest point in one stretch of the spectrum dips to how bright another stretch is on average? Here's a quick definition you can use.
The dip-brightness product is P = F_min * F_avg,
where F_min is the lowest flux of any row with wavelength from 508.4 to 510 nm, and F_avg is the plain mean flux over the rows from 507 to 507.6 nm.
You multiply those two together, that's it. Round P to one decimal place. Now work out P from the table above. 12.7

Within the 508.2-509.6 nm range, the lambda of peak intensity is 508.7 nm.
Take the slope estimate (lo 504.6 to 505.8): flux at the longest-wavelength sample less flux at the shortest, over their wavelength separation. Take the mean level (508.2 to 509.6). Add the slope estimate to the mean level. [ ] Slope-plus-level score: 3.55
